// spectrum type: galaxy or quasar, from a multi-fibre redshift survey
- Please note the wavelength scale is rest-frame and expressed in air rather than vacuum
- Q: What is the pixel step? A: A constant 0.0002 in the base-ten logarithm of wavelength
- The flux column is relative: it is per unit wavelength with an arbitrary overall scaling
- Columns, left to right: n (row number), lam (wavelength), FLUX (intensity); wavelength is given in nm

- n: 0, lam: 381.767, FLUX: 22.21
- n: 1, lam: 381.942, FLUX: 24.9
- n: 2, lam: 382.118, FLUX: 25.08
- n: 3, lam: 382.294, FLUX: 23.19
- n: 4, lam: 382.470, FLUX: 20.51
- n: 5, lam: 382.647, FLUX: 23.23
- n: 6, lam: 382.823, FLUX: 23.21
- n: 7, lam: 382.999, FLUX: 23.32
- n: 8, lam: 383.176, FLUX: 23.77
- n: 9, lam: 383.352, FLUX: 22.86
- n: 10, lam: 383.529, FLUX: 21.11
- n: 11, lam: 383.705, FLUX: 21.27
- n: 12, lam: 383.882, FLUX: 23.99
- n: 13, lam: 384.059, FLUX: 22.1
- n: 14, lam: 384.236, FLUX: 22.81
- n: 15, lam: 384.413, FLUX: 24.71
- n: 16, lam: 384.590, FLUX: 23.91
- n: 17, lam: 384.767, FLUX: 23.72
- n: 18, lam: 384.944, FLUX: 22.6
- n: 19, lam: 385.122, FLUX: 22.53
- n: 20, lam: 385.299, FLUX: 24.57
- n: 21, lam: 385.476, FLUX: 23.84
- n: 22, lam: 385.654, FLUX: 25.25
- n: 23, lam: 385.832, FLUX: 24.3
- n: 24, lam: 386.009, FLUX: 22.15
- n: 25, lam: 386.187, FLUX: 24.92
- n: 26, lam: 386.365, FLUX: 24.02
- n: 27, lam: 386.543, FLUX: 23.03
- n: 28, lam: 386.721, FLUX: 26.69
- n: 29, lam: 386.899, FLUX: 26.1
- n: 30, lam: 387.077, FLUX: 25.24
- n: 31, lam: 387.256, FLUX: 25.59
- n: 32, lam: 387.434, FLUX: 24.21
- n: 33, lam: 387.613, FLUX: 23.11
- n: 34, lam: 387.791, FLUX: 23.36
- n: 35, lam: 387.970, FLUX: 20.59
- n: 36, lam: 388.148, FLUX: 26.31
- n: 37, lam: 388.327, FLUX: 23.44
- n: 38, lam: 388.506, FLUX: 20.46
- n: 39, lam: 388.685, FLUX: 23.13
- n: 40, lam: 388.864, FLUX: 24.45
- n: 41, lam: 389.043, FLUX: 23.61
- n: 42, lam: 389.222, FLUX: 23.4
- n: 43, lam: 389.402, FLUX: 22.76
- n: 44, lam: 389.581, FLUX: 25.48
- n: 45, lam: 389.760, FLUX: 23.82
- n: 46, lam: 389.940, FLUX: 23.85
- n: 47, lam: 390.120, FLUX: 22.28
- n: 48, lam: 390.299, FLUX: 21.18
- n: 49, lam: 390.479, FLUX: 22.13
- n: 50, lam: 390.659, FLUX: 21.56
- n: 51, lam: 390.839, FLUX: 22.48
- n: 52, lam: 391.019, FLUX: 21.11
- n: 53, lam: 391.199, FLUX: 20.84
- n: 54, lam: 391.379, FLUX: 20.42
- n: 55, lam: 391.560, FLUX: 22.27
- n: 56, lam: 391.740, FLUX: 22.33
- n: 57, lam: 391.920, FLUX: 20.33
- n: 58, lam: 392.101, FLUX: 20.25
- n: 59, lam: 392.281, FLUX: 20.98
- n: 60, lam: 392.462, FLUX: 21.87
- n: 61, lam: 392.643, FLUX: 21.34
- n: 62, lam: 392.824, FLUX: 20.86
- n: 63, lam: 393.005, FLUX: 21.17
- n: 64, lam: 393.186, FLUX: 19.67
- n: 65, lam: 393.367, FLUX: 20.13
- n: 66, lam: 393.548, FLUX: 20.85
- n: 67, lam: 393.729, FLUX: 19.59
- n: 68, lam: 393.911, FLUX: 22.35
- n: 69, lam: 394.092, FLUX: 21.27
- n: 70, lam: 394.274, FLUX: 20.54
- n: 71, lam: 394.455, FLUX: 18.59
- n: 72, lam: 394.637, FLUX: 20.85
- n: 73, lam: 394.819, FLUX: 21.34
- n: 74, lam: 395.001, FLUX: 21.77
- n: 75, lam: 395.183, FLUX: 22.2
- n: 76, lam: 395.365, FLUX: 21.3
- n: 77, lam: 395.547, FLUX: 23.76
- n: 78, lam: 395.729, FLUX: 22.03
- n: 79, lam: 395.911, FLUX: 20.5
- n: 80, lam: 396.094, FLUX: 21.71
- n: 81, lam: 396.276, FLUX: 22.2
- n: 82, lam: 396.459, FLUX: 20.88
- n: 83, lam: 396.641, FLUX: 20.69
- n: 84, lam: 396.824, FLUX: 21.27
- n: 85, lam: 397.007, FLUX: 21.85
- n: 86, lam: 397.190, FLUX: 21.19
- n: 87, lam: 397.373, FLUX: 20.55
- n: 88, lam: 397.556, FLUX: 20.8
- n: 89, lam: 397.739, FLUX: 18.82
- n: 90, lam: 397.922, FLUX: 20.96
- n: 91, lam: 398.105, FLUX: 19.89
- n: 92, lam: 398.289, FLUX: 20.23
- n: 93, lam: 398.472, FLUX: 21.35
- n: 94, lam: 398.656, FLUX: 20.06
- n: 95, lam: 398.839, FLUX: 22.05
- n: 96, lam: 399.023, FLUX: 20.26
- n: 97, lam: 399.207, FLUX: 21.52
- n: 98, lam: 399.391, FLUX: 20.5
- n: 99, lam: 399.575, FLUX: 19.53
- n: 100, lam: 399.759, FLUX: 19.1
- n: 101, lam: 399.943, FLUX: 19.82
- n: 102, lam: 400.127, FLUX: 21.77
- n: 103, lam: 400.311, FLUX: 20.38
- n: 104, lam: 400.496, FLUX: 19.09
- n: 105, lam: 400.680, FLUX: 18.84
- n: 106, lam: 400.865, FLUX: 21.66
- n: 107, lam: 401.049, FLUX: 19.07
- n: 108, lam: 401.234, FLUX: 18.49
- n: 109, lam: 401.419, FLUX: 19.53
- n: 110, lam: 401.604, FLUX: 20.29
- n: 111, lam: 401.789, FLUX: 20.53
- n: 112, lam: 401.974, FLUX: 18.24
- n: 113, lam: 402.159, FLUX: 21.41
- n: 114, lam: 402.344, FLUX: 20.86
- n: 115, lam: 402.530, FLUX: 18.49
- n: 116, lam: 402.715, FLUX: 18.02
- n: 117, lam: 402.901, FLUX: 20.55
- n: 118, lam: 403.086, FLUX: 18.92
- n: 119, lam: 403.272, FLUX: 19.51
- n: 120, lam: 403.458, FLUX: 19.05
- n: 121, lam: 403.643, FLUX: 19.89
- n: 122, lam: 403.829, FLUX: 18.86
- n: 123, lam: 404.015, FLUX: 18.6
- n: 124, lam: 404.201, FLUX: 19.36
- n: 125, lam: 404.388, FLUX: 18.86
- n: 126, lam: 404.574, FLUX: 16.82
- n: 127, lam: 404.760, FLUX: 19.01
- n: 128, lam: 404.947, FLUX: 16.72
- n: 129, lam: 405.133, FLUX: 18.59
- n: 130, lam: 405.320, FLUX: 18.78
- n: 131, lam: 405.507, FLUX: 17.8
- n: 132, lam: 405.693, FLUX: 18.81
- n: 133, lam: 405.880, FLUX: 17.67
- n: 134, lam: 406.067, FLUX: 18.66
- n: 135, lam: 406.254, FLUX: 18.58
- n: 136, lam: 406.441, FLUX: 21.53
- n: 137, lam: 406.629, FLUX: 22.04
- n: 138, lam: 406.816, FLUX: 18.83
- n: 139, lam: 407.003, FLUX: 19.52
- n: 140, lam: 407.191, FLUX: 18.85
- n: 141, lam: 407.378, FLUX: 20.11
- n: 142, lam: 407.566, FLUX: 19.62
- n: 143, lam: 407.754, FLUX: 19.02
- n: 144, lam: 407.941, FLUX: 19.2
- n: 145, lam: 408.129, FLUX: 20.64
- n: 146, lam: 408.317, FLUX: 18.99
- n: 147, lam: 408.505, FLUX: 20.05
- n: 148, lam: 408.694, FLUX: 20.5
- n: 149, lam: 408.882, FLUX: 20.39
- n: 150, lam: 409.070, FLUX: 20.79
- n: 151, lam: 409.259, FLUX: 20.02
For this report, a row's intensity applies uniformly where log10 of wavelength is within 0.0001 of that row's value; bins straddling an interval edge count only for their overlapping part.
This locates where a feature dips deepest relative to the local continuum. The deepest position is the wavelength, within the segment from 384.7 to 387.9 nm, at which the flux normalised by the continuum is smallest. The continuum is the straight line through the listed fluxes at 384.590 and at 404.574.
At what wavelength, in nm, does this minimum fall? 386.009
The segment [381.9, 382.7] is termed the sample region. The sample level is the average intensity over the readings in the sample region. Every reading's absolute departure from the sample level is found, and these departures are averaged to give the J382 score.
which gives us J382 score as 1.3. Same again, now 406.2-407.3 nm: 1.3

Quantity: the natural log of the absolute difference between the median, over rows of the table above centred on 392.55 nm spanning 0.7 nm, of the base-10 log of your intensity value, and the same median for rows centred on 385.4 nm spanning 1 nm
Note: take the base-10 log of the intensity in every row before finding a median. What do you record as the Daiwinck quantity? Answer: -2.88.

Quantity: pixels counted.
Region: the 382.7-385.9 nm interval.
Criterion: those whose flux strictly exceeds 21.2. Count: 17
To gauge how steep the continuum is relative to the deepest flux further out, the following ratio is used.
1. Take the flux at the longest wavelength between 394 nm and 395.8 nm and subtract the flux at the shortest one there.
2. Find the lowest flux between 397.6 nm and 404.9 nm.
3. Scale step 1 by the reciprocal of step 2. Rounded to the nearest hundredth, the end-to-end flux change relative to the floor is 0.05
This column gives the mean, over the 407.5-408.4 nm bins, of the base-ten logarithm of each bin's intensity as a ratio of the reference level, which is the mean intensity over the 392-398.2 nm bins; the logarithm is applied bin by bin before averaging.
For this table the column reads -0.03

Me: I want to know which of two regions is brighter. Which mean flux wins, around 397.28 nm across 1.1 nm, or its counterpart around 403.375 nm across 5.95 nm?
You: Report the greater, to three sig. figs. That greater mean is 20.7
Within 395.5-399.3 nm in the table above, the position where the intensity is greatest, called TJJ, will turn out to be 395.547 nm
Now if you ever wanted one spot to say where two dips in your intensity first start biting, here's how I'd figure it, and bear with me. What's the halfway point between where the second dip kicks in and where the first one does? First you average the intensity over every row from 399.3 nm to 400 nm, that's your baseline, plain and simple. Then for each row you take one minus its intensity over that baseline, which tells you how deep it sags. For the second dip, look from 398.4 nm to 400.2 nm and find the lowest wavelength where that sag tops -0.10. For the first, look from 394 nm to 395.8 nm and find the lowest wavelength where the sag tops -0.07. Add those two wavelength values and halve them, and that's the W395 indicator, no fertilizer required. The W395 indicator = 396.37 nm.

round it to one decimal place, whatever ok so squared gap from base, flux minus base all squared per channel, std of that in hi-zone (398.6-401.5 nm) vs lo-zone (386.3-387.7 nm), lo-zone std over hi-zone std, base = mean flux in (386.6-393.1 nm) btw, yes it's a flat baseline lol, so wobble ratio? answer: 1.0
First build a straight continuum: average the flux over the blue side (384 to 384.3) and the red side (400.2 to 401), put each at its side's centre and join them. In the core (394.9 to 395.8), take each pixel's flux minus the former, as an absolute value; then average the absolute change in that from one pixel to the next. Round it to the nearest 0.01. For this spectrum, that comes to 1.38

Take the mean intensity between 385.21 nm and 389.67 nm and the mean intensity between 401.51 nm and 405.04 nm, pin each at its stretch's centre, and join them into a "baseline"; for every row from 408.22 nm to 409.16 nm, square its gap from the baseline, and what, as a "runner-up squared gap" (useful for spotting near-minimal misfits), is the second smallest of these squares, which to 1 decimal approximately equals 6.2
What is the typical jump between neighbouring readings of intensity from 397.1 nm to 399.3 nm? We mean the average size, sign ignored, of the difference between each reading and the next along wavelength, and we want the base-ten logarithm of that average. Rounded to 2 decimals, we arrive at 0.10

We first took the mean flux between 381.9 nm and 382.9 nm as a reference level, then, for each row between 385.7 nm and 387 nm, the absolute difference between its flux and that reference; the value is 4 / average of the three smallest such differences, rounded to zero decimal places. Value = 6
